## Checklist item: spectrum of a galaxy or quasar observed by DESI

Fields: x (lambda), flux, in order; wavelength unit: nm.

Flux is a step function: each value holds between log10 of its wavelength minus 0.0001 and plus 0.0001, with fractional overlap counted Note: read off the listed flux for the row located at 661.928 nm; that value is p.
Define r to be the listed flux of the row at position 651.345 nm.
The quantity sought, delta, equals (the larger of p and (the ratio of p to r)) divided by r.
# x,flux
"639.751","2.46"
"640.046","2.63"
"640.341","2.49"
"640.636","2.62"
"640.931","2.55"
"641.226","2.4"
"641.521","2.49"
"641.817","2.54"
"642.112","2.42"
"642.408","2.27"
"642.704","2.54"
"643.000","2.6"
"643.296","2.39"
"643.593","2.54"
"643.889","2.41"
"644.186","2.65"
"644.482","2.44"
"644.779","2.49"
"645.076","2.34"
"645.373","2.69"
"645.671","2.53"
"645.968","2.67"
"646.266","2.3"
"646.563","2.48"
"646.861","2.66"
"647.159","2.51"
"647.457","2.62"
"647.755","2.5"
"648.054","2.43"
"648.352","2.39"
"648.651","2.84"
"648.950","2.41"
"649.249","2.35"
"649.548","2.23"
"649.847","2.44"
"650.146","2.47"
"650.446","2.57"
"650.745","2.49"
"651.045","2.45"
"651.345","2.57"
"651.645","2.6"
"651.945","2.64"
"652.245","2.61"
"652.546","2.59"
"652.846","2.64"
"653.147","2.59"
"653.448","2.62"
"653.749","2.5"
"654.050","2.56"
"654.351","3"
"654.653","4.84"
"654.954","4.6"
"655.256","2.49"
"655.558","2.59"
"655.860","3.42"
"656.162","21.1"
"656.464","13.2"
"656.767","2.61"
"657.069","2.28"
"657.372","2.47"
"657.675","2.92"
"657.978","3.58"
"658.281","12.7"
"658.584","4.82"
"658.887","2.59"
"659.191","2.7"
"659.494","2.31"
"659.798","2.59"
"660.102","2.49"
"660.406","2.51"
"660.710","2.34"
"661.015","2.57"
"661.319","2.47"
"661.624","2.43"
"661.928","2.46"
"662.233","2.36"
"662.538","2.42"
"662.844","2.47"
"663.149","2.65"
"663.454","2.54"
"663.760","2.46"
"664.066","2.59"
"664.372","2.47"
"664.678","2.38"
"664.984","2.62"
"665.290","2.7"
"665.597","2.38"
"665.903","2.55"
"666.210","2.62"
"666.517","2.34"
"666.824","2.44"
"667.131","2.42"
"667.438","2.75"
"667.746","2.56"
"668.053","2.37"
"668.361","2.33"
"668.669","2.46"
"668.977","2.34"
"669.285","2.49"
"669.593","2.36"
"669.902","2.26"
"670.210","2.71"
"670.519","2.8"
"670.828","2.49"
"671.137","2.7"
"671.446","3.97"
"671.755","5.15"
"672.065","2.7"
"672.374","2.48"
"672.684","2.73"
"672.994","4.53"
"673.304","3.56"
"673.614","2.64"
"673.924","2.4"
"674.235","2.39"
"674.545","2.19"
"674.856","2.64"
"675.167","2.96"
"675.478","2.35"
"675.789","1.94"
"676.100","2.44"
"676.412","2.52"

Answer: 0.96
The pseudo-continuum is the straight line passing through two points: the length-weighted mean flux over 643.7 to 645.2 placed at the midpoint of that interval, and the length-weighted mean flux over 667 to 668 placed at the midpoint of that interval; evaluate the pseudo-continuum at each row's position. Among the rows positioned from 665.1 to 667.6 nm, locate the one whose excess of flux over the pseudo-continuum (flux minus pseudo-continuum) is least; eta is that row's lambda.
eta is 666.517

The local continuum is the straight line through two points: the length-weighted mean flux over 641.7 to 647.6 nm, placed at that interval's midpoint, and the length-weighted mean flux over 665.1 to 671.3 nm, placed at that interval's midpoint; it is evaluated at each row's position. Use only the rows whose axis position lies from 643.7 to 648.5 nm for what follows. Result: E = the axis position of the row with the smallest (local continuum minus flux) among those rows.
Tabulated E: 645.373 nm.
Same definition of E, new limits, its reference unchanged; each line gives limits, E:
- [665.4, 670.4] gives 667.438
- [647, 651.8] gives 648.651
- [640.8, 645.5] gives 645.373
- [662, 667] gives 665.290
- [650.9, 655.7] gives 654.653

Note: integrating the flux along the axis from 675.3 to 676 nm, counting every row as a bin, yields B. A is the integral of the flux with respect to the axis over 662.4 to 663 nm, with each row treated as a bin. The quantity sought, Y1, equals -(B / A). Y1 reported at -1.05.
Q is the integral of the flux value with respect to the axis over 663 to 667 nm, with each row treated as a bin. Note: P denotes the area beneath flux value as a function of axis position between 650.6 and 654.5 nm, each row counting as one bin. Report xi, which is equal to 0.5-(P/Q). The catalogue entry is -0.51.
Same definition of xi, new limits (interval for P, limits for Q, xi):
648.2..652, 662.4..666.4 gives -0.44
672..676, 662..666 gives -0.59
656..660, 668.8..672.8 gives -1.52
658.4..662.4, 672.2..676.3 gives -0.49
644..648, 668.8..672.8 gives -0.38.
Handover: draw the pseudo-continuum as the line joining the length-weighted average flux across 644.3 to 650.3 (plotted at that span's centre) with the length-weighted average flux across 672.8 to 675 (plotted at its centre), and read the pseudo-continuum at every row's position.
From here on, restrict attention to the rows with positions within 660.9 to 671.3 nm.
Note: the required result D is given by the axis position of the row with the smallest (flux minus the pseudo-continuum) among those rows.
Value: 669.902 nm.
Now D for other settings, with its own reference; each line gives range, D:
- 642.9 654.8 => 649.548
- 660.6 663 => 662.233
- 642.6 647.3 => 646.266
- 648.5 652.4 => 649.548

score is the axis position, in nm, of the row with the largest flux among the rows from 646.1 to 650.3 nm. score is 648.651 nm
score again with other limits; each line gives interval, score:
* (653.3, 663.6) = 656.162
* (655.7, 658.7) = 656.162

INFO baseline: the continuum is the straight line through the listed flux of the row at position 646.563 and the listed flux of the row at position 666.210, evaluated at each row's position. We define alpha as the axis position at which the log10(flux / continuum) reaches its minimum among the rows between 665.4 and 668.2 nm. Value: 666.517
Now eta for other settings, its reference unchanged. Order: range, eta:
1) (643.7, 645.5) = 645.076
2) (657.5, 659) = 658.887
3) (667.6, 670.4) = 669.902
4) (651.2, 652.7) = 651.345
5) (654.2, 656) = 655.256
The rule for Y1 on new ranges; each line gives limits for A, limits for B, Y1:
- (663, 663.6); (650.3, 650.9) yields -0.97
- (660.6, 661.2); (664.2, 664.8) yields -0.99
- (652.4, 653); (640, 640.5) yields -0.81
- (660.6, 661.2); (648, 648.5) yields -0.81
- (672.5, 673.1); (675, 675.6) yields -0.76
